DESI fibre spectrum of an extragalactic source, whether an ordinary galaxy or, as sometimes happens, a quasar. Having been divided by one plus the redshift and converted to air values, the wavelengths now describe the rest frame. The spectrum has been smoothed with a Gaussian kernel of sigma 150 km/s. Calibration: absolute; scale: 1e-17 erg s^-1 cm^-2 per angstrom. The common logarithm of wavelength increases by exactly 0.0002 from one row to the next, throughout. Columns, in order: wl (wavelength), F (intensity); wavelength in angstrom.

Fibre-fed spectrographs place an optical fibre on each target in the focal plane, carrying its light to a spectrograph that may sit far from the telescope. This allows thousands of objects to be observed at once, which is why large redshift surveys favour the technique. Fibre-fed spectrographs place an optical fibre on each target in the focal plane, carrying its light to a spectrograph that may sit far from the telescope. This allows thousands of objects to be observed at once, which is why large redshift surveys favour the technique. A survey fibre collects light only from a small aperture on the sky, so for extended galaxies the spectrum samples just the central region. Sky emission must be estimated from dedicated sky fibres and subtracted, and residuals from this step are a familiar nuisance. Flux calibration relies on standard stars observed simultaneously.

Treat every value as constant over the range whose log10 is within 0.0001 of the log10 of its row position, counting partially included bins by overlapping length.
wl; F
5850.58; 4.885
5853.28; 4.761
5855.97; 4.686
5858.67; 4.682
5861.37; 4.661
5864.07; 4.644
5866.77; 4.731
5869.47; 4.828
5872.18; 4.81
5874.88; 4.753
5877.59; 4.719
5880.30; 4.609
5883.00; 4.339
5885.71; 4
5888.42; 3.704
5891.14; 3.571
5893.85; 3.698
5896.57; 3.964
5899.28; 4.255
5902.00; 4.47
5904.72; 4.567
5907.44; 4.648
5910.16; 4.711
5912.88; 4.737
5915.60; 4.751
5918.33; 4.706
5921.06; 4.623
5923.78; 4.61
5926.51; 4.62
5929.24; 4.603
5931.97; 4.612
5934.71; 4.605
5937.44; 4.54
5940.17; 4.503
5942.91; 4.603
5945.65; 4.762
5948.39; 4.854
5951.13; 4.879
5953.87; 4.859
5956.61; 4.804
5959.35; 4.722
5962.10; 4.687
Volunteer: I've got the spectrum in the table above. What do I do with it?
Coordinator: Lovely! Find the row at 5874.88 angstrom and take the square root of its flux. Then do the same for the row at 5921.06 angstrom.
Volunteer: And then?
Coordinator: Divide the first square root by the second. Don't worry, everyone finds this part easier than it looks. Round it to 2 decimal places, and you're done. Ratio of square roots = 1.01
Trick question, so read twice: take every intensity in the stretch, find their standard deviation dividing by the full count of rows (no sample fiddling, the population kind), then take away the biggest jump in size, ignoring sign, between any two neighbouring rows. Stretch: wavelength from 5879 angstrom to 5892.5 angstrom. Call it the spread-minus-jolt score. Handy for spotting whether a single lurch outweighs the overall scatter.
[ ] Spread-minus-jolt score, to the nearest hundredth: 0.05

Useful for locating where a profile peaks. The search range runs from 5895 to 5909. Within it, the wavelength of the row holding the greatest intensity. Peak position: 5907.44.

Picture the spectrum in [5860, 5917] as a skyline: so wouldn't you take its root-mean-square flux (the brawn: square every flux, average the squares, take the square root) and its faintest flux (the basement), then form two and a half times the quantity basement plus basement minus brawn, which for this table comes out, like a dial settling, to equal 6.7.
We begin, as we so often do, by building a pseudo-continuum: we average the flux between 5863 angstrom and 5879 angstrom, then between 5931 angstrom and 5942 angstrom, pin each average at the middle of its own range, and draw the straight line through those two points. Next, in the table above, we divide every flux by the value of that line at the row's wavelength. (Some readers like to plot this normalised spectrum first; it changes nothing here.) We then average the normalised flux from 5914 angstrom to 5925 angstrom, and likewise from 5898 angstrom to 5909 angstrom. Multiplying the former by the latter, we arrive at 0.98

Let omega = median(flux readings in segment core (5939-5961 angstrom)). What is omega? 4.78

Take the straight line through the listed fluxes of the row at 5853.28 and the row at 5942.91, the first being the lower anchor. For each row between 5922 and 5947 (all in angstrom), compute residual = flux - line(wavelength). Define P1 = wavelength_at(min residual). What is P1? 5940.17 angstrom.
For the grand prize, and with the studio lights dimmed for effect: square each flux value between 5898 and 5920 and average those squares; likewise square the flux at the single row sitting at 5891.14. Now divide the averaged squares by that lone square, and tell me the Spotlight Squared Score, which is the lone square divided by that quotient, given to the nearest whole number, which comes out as 8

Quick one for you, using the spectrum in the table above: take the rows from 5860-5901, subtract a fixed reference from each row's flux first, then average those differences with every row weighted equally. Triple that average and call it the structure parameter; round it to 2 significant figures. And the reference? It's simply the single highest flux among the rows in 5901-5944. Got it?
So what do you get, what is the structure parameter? -1.2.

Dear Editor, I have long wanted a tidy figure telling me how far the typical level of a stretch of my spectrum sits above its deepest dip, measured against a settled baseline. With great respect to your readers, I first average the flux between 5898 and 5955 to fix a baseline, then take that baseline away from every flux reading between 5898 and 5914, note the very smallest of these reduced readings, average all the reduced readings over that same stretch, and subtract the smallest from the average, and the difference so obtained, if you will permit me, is 0.31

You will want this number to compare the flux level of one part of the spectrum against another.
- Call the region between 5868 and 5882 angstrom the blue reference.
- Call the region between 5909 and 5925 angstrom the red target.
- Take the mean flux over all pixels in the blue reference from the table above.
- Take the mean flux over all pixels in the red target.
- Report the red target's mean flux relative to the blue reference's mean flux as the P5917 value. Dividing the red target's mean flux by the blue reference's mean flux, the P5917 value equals 0.99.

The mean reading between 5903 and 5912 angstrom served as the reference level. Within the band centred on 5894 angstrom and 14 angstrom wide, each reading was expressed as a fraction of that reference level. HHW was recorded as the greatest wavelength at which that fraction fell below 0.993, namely 5899.28 angstrom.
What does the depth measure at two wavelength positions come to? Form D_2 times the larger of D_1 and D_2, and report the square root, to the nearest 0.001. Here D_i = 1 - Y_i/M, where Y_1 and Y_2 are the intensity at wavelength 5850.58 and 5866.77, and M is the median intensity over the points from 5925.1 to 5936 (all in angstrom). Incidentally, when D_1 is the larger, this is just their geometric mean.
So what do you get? 0.027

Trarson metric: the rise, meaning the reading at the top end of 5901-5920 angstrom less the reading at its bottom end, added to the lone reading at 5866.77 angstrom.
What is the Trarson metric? 5.0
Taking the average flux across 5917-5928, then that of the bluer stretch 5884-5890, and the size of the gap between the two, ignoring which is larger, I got 0.8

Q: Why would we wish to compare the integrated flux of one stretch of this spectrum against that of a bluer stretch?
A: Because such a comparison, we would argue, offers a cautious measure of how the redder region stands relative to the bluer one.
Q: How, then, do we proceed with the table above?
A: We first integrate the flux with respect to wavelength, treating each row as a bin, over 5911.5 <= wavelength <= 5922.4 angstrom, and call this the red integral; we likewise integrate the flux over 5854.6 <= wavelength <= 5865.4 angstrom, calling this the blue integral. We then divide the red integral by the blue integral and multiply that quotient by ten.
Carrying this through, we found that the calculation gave 10.2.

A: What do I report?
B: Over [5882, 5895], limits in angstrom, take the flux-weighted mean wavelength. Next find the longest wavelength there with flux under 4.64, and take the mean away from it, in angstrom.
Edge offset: 5.7 angstrom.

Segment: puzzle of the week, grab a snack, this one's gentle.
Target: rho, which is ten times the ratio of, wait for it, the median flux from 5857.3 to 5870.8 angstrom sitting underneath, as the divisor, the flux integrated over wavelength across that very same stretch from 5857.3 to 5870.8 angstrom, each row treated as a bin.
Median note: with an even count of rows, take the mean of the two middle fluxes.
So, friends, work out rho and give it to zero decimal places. 136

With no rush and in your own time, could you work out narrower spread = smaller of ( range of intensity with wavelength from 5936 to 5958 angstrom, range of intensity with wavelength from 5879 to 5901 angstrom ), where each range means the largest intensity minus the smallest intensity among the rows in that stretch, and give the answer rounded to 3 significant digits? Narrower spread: 0.376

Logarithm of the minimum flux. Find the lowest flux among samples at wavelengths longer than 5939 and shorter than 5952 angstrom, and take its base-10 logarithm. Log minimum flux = 0.654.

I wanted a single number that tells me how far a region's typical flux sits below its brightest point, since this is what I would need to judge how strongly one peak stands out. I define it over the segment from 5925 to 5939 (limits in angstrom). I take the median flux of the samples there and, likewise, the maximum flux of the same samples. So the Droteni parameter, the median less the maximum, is -0.015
